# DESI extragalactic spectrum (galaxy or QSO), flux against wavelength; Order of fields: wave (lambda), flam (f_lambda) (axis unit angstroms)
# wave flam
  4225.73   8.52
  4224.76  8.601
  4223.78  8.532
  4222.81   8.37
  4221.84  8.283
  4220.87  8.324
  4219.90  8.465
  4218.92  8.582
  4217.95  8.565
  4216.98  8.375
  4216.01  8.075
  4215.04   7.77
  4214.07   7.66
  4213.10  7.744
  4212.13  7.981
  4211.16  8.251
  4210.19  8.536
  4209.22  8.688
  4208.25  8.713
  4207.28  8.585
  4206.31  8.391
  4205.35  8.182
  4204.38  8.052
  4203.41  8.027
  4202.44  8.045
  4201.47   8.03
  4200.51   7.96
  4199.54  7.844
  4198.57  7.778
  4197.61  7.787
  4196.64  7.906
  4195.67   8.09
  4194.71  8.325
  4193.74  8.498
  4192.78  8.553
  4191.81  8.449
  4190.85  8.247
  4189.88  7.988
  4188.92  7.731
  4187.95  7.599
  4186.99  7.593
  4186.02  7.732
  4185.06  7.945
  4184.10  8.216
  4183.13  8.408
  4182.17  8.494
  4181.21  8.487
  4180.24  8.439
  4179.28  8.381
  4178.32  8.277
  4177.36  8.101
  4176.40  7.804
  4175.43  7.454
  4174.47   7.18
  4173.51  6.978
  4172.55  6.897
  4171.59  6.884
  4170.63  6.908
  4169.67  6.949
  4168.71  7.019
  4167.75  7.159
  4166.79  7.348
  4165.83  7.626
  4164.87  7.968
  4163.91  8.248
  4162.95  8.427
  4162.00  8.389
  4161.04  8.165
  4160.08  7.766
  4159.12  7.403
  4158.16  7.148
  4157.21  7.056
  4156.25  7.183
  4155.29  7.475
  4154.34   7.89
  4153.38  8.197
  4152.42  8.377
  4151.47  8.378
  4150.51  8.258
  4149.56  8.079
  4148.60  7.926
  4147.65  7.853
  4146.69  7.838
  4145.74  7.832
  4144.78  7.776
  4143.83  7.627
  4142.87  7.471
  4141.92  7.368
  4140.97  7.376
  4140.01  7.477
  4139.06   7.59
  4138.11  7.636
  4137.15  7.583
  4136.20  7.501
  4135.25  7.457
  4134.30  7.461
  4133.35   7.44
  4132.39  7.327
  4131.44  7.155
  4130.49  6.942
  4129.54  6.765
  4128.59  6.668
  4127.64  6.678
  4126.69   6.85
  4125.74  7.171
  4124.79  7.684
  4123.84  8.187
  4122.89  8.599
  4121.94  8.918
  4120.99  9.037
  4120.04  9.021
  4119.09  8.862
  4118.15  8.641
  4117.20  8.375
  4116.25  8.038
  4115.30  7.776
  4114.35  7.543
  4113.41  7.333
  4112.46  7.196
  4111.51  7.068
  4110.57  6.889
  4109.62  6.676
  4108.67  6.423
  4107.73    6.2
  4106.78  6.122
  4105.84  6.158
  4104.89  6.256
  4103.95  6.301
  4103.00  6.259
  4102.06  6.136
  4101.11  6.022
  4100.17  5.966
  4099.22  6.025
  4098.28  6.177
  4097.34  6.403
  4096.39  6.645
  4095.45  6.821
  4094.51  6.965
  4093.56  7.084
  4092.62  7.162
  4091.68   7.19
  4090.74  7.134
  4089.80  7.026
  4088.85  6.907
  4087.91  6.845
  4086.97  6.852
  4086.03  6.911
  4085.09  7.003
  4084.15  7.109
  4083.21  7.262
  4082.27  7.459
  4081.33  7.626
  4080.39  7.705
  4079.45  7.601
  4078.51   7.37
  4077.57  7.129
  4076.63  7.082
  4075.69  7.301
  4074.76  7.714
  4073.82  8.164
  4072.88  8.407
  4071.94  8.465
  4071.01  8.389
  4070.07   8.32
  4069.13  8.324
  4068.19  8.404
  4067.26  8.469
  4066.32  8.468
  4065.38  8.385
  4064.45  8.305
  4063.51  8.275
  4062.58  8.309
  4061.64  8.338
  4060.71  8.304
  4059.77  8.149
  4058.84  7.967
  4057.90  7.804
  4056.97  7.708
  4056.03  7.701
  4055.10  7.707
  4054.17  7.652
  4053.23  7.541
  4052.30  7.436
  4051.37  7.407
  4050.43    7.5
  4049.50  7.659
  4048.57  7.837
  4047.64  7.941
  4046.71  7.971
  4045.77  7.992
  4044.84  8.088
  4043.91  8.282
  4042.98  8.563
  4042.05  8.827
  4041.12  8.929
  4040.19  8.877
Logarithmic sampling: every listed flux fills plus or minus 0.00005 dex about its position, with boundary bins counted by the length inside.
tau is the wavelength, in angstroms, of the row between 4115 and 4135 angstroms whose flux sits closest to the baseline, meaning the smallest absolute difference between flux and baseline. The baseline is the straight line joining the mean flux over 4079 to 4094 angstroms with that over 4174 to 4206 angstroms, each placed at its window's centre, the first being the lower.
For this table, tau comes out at 4134.30 angstroms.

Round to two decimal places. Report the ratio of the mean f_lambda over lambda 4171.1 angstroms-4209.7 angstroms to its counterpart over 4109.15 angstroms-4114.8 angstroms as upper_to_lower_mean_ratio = 1.13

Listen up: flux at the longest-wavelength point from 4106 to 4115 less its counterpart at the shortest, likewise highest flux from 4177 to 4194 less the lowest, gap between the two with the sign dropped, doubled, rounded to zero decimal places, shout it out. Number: 1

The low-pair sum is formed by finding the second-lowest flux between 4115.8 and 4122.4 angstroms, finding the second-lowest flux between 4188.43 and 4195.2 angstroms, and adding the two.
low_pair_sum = 16.4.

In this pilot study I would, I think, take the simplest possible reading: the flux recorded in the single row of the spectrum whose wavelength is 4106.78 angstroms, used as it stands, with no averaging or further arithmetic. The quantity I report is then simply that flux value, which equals 6.122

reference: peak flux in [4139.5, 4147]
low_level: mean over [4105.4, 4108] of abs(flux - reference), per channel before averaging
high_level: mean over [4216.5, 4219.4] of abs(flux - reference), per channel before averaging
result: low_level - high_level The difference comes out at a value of 1.0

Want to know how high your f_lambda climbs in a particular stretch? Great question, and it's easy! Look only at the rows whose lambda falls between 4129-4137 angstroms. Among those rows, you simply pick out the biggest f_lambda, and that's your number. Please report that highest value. 7.501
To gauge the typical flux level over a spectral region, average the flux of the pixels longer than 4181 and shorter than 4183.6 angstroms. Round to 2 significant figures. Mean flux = 8.5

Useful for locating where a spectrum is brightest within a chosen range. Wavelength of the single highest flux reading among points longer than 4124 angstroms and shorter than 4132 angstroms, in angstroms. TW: 4124.79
